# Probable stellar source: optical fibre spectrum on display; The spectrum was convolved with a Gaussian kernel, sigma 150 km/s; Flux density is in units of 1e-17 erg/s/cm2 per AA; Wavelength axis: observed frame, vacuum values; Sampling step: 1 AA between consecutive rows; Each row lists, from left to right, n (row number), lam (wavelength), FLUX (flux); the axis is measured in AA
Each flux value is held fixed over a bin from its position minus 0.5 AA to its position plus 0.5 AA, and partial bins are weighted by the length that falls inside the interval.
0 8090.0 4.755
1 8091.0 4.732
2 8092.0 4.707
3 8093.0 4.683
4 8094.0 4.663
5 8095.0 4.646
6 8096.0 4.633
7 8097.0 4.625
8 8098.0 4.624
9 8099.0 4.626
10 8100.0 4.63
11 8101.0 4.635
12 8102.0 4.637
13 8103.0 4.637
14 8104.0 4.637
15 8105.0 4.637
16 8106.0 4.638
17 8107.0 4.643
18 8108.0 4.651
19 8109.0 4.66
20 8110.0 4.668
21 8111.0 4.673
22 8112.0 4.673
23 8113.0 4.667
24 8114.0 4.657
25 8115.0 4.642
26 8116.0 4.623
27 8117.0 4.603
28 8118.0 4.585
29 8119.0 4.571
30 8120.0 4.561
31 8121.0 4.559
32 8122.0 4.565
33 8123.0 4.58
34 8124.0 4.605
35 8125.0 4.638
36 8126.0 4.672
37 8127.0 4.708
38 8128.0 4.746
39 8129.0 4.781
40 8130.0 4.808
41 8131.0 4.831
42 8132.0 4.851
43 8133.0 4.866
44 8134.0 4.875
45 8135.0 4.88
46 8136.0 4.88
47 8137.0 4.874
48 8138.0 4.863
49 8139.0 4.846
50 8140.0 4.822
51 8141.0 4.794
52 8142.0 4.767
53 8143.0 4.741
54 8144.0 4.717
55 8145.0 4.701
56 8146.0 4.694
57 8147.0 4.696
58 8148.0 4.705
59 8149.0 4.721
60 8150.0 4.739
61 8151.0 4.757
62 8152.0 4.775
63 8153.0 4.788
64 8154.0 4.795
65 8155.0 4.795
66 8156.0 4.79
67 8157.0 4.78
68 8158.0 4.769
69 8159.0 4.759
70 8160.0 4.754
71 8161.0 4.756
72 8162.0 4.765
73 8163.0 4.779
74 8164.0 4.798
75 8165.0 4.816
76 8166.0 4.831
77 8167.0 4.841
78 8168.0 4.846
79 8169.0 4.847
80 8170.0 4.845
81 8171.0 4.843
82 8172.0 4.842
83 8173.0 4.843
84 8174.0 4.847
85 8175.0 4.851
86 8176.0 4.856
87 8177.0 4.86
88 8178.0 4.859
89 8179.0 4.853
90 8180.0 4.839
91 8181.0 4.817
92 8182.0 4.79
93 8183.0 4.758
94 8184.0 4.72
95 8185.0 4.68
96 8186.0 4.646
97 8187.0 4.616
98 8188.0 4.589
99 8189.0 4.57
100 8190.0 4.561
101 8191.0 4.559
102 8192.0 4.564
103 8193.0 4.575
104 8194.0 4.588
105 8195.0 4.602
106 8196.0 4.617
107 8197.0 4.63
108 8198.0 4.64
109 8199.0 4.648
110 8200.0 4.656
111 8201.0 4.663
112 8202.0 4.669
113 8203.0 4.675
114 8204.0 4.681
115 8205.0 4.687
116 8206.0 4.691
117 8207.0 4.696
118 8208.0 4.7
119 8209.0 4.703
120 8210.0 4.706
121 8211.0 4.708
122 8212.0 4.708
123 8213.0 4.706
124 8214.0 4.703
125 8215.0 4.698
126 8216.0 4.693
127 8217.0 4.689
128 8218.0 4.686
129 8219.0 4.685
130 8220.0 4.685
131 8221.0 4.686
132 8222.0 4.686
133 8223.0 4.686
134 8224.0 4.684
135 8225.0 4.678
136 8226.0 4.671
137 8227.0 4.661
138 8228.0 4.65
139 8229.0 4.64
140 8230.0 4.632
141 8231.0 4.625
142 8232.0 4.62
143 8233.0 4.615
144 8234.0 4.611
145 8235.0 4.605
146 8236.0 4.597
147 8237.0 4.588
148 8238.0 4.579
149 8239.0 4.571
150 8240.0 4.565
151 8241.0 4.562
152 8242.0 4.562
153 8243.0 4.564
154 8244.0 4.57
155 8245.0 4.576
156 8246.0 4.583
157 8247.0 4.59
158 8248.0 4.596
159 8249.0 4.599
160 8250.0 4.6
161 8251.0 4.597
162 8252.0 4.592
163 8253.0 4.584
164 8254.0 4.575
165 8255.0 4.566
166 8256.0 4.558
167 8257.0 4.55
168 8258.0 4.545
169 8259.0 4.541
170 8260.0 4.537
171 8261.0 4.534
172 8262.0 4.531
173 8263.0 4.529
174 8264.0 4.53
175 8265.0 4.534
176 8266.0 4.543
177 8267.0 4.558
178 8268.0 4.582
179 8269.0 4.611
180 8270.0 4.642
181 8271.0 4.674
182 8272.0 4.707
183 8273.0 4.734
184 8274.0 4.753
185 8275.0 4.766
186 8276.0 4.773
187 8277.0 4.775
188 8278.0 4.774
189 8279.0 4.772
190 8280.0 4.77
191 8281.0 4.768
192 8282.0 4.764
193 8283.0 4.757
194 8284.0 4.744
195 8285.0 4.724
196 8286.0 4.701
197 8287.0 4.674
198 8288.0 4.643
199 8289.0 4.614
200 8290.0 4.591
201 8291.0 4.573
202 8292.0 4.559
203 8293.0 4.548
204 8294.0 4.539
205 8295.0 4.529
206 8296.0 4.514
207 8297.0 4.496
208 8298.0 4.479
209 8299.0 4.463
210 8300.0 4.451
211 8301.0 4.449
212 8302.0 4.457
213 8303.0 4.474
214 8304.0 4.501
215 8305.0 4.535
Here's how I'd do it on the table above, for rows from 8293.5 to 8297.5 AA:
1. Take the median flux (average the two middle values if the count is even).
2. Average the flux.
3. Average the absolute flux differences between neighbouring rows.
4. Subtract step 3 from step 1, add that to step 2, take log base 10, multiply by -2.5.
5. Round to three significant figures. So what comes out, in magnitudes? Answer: -2.39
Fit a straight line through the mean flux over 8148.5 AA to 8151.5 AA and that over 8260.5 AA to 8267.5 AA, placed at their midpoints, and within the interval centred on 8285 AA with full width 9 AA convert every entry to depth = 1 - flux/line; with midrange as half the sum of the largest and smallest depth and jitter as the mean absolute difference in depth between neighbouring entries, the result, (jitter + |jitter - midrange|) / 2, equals 0.025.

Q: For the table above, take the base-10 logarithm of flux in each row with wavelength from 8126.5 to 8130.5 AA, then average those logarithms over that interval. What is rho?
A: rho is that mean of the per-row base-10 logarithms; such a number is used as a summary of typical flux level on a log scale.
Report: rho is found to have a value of 0.678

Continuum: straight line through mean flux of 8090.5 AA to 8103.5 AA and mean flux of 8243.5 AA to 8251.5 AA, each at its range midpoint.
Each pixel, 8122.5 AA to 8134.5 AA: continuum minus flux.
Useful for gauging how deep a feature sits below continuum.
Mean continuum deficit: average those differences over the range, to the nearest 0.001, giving -0.108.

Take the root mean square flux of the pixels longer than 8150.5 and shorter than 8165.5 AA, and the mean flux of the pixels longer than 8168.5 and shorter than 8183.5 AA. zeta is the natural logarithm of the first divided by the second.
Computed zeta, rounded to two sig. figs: -0.012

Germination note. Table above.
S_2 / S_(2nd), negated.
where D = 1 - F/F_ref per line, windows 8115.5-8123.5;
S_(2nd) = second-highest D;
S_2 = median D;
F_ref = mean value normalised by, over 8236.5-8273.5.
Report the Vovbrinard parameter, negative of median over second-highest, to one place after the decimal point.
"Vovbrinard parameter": -0.2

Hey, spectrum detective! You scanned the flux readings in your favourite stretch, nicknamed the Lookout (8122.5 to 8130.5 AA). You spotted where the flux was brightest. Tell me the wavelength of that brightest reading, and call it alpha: 8130.0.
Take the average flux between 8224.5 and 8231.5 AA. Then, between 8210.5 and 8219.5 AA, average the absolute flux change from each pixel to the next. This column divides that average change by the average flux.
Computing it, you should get 0.0006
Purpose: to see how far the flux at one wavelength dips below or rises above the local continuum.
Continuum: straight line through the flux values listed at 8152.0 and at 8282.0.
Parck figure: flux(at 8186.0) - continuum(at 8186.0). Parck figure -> -0.13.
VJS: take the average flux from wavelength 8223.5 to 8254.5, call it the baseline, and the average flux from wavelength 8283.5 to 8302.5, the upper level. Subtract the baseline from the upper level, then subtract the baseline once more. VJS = -4.64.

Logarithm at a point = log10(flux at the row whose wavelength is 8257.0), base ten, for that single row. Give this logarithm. 0.658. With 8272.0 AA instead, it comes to 0.673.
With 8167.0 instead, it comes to 0.685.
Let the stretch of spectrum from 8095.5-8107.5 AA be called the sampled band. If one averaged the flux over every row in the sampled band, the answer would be 4.63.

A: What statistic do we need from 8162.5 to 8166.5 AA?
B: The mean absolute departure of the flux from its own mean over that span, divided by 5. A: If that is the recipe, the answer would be 0.0035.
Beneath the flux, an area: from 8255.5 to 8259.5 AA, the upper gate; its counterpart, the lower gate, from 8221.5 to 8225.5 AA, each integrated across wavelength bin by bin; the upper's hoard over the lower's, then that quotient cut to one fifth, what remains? 0.194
